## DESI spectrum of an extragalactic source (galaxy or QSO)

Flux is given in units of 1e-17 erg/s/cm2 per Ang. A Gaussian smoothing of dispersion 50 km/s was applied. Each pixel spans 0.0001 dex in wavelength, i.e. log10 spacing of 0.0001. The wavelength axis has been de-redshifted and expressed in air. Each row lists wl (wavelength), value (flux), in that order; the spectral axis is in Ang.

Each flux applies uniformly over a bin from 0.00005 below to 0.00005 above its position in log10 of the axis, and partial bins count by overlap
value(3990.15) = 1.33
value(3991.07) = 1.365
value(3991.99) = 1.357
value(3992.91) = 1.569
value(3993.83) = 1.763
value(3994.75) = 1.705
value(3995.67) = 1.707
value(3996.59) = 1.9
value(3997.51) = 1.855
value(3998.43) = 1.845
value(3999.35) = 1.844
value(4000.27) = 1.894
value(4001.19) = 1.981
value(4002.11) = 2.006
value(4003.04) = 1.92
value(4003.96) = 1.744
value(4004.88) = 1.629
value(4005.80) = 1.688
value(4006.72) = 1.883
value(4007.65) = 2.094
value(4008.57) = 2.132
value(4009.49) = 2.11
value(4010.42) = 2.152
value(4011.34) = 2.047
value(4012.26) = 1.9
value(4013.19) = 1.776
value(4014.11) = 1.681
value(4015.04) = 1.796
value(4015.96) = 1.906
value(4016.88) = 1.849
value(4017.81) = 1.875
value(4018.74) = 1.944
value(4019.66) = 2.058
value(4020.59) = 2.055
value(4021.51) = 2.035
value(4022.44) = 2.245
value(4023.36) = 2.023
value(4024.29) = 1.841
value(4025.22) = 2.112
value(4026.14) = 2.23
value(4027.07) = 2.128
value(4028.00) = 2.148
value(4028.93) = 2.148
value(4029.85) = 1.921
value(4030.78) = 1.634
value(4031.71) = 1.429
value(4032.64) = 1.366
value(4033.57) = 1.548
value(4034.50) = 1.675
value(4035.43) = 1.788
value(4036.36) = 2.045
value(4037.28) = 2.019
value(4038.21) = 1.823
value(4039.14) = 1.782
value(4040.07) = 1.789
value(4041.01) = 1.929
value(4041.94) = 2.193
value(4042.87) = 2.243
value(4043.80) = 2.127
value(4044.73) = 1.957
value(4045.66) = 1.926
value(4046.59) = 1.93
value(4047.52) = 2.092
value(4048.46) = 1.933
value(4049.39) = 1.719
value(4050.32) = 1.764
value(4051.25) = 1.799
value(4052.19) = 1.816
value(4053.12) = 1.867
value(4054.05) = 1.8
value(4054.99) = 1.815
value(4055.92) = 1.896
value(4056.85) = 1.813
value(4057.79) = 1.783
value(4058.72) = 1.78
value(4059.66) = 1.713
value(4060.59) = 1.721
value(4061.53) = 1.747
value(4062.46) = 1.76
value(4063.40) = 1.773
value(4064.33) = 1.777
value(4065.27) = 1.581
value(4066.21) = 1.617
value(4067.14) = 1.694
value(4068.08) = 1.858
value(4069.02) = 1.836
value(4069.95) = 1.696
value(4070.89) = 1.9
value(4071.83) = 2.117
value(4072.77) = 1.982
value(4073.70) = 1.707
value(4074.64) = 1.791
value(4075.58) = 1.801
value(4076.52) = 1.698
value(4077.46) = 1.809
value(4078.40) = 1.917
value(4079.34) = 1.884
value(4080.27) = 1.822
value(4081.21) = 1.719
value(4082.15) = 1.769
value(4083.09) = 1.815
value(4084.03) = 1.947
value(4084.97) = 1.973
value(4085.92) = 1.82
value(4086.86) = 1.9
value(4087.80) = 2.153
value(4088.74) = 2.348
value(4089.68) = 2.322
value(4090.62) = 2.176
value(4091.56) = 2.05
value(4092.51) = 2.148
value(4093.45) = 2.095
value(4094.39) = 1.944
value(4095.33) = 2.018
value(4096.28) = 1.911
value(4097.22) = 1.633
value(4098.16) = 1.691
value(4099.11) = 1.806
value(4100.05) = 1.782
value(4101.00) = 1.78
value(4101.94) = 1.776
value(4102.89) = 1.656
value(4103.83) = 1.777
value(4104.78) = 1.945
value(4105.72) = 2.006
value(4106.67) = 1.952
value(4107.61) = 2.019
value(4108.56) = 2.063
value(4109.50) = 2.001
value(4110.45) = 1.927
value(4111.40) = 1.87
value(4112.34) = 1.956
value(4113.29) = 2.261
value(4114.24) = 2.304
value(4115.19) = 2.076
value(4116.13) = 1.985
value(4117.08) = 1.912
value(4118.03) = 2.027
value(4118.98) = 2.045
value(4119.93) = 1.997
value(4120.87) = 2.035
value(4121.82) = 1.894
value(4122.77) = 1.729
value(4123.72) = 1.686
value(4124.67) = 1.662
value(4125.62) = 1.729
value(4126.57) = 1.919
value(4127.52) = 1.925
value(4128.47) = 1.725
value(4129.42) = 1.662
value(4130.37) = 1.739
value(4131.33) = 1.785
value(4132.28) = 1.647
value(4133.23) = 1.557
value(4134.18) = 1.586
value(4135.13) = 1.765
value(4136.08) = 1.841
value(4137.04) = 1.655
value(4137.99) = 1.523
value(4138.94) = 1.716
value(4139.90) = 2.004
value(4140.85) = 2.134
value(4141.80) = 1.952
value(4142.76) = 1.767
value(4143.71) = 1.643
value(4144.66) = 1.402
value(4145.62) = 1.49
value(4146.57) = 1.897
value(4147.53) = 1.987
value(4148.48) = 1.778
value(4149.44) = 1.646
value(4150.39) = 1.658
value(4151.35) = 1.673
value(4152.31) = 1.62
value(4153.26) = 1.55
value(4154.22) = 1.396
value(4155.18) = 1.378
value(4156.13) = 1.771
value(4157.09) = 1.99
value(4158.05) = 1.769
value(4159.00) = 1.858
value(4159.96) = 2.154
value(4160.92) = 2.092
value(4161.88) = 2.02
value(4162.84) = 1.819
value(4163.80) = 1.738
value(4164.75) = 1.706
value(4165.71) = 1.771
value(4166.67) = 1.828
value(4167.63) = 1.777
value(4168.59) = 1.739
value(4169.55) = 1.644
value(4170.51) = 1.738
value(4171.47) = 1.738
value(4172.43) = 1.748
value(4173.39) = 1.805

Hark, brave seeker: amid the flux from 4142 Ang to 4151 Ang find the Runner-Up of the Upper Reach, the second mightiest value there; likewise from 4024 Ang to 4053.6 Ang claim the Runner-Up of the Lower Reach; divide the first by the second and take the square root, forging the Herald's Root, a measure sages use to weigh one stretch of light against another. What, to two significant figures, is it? 0.92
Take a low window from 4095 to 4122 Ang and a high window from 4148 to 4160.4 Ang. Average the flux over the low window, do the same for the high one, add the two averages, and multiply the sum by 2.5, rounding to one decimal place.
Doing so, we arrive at 9.1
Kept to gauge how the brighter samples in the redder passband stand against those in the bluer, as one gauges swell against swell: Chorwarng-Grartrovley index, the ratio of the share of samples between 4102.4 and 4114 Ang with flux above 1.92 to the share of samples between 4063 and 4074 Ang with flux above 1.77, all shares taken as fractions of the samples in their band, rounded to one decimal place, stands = 1.3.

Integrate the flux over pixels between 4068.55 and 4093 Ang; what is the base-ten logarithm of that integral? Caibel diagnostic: 1.67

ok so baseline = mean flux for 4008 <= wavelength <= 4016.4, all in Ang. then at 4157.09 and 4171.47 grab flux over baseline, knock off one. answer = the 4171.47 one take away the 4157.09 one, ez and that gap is -0.13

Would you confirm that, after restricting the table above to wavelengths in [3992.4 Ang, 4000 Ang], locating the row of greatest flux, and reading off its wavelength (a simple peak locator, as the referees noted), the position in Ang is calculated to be 3996.59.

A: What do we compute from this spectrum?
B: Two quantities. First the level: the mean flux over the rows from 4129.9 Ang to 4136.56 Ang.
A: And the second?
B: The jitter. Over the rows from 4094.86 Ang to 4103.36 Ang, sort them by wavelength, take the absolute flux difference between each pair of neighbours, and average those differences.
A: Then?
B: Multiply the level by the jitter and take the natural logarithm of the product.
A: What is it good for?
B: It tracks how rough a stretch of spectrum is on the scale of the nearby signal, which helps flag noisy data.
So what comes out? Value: -1.9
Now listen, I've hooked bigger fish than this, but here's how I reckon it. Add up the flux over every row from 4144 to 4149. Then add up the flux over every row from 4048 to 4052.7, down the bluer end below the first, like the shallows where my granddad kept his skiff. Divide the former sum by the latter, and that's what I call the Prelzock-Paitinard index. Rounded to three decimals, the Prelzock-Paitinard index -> 0.947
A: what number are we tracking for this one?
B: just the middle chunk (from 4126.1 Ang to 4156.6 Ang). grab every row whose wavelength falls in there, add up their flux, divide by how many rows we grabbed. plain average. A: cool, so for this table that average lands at 1.71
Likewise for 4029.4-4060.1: 1.84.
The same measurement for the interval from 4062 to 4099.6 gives 1.88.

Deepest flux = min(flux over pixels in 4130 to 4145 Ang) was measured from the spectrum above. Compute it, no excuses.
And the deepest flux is 1.402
